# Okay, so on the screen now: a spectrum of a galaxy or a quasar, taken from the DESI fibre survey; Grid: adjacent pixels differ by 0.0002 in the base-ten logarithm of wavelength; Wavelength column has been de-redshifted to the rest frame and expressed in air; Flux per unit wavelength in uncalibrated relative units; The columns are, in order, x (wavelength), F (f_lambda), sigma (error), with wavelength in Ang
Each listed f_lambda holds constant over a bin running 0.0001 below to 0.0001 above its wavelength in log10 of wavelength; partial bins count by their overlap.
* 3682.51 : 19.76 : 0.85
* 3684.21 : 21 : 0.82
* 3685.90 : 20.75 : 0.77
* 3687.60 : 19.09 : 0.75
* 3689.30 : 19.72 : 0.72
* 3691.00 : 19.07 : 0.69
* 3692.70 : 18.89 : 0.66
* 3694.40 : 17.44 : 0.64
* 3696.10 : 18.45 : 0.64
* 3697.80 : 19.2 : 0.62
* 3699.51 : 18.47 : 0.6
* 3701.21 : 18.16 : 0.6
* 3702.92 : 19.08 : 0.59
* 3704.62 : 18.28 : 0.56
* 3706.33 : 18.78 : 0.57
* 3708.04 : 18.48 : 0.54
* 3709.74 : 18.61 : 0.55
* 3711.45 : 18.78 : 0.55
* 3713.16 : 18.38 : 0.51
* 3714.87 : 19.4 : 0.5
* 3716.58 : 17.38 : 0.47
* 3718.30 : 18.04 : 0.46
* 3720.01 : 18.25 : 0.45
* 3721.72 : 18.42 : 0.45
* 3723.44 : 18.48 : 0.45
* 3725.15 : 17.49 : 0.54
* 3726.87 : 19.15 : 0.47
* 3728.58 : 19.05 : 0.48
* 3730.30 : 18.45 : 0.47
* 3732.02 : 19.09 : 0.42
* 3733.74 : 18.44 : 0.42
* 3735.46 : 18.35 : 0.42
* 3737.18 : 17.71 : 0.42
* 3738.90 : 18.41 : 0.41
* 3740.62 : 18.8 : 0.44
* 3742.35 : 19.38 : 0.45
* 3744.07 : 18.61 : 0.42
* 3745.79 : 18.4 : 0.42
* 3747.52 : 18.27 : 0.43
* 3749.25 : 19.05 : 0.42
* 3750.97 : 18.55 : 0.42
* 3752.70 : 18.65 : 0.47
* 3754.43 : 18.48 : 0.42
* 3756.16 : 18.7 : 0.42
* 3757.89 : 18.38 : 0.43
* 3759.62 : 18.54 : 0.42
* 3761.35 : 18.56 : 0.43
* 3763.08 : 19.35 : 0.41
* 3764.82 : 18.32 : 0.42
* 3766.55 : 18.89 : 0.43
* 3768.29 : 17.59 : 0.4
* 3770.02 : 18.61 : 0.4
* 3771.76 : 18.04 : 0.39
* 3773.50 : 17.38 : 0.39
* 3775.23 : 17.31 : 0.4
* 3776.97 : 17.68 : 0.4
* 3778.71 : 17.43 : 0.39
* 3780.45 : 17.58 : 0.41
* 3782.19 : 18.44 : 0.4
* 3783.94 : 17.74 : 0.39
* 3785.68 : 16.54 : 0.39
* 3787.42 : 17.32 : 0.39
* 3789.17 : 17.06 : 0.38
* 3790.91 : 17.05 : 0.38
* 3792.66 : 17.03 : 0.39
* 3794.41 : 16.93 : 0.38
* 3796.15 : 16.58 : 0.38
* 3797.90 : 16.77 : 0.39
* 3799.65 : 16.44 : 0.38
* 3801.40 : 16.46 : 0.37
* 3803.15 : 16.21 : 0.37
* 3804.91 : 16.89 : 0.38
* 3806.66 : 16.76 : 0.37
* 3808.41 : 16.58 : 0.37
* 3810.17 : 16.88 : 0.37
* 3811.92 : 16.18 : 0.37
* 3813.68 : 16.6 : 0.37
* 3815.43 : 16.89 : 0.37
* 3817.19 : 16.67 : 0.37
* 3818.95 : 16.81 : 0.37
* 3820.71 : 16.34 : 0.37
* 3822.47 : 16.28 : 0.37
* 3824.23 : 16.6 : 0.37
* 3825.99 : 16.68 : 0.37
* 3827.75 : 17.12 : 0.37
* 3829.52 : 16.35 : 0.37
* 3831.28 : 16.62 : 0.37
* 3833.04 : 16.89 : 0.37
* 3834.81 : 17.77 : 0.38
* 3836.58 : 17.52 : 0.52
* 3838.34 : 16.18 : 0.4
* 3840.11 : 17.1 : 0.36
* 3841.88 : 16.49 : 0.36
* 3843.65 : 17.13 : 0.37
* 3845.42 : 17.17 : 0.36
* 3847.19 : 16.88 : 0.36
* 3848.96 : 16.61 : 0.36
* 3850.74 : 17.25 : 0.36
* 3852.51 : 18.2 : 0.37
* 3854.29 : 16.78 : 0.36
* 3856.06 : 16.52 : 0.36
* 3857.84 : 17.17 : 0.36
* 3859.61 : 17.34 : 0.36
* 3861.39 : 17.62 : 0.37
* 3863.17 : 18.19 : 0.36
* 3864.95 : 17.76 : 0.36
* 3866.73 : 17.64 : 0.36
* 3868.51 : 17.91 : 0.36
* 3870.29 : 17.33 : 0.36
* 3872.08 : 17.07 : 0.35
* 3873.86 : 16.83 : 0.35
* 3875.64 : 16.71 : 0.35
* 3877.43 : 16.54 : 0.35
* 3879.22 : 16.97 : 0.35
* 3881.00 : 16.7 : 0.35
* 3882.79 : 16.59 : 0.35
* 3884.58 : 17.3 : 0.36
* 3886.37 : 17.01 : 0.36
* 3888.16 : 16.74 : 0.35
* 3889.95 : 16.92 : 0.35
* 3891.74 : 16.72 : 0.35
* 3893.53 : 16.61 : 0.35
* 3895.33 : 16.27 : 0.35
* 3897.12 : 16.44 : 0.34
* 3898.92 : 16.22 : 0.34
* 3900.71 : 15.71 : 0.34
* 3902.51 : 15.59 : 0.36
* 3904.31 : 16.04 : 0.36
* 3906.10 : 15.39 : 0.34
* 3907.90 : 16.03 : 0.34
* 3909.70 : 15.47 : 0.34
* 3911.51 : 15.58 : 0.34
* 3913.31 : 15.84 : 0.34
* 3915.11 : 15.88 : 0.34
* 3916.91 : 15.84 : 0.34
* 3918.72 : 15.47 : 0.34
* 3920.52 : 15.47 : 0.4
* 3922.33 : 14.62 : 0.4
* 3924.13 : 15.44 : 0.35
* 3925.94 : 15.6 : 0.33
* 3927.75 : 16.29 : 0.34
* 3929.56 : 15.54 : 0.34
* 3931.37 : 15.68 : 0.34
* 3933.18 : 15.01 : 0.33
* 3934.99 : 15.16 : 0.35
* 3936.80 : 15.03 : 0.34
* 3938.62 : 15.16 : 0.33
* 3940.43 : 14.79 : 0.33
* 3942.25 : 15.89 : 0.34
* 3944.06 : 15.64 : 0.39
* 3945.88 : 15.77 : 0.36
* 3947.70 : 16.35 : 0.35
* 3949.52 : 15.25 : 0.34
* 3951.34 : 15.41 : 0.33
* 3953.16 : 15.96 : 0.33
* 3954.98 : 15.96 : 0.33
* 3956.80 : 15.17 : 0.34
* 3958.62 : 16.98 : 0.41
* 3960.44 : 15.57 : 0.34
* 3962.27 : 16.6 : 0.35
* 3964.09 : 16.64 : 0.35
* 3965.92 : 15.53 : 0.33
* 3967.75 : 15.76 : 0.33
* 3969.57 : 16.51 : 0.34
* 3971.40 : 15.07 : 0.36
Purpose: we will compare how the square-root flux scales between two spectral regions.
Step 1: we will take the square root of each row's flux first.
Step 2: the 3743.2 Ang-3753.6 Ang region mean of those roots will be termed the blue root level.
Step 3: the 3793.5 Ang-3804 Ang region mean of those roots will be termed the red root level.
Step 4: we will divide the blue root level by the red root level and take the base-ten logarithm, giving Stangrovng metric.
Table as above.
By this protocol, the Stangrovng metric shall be 0.025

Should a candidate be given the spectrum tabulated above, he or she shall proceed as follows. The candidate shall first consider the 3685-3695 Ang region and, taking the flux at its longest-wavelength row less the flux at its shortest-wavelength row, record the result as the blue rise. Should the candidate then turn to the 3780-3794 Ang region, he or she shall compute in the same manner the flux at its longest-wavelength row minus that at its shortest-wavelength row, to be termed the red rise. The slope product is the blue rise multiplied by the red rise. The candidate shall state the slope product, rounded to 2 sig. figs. 1.8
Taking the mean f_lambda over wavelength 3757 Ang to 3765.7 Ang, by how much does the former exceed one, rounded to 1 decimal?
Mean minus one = 17.6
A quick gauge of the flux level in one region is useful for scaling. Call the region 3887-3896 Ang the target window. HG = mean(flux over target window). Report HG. 16.7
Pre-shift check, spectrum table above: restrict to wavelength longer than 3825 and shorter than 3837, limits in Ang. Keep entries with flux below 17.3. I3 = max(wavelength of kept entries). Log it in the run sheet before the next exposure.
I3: 3833.04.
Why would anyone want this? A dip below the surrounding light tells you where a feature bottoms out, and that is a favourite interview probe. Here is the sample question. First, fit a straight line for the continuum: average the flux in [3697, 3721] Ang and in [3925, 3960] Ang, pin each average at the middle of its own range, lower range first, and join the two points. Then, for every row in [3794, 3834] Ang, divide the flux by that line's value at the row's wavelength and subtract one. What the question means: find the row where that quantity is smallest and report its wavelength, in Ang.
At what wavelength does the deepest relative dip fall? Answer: 3803.15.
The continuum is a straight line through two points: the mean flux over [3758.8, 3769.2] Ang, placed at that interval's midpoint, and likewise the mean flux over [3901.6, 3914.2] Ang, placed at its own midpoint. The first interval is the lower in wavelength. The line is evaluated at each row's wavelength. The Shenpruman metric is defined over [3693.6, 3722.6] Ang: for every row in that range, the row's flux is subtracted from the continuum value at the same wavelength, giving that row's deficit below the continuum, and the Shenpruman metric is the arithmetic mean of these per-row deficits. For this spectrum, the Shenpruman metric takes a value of 1.2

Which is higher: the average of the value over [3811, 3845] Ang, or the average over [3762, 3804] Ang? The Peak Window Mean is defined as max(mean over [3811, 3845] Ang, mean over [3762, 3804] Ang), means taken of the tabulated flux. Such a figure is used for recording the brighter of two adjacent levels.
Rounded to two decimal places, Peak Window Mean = 17.45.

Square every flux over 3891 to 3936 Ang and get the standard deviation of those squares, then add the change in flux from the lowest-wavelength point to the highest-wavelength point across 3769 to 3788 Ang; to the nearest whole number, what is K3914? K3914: 14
